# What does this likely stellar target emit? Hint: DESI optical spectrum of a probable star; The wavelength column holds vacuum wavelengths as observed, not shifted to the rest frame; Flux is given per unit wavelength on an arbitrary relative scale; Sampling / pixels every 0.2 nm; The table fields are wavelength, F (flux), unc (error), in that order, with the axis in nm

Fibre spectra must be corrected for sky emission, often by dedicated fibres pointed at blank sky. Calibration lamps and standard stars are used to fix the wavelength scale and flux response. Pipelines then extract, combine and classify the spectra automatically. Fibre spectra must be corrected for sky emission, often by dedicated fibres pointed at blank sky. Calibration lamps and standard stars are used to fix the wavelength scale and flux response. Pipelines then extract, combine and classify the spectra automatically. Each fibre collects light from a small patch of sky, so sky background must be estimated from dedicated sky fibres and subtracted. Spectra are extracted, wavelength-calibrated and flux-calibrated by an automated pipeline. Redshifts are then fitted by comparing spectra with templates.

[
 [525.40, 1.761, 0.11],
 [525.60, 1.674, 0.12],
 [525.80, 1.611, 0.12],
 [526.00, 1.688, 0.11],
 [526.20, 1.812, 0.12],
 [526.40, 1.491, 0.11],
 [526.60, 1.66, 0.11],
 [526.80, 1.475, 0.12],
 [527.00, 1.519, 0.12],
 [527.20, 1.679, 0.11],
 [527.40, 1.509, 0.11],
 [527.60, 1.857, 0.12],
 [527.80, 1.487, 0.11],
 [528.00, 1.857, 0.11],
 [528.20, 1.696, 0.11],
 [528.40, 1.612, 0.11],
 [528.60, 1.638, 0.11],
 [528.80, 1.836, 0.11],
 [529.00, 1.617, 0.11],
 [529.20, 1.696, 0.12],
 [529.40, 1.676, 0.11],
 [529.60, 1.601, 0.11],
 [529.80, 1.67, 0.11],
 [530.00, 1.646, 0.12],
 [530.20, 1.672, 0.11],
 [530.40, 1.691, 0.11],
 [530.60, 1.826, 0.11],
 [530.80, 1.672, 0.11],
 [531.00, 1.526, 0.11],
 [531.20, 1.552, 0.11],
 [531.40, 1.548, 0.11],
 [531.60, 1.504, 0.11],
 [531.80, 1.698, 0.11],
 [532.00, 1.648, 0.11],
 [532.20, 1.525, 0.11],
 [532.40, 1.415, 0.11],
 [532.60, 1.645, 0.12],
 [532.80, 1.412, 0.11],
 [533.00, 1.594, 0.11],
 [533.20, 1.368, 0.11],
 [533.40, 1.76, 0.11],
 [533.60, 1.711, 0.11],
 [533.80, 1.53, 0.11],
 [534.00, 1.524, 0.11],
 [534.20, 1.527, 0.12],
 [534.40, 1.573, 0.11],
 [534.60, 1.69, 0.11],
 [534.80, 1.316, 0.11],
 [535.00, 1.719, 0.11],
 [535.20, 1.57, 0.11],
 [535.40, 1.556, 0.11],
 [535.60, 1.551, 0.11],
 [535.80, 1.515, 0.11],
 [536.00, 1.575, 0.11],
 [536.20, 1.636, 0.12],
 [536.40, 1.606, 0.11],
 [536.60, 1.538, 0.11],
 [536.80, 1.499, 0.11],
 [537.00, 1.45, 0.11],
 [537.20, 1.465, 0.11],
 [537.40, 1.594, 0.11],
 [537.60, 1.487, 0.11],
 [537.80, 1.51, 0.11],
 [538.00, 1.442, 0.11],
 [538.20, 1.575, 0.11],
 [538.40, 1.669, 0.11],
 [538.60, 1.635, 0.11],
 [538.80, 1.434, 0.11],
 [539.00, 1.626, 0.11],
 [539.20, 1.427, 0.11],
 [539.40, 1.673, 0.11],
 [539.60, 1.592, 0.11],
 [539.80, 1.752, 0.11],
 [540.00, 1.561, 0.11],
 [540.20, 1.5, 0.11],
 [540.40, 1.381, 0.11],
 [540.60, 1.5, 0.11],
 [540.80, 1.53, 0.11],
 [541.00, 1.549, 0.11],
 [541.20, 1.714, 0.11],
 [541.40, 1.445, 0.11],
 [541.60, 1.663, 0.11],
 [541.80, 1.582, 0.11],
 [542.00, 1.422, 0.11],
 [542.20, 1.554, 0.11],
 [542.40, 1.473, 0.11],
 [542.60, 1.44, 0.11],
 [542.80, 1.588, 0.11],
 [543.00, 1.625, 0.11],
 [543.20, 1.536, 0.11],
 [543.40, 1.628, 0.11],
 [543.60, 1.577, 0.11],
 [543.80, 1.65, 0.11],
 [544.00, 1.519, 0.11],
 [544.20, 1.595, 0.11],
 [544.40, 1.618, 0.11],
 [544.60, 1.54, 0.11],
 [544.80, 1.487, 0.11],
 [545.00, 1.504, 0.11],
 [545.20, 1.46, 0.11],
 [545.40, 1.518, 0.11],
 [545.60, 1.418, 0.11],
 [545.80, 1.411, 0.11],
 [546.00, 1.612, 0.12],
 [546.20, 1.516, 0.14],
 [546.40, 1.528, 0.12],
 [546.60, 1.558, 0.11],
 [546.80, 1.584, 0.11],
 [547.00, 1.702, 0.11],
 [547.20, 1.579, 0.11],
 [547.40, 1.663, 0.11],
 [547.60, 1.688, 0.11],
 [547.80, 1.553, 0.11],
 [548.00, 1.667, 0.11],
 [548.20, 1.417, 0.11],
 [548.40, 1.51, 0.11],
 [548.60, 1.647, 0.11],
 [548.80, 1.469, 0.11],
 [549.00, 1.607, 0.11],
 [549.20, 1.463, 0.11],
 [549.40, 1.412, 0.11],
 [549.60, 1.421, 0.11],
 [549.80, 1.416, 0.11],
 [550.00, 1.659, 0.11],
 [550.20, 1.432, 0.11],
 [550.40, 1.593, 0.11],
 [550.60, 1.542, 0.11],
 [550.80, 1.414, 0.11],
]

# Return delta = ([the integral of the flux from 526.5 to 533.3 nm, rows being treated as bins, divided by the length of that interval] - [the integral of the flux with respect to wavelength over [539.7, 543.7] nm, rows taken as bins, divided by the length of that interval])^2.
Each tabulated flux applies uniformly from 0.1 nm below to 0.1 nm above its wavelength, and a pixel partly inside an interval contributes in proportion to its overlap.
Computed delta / 0.0045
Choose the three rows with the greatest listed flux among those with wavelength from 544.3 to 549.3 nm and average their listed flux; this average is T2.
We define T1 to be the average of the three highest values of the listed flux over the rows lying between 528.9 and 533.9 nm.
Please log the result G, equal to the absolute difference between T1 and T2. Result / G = 0.08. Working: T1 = 1.77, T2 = 1.69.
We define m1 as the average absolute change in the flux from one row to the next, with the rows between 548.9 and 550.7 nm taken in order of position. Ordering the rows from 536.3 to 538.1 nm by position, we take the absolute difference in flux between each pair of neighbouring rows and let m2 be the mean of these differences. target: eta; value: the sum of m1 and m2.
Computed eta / 0.17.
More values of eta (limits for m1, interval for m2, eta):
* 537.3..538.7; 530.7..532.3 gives 0.16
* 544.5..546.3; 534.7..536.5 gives 0.17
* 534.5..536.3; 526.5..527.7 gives 0.32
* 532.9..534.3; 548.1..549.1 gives 0.28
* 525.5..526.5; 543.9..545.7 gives 0.20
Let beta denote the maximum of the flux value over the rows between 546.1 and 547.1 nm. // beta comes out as 1.702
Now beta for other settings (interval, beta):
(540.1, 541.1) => 1.549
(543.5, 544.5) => 1.65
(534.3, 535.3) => 1.719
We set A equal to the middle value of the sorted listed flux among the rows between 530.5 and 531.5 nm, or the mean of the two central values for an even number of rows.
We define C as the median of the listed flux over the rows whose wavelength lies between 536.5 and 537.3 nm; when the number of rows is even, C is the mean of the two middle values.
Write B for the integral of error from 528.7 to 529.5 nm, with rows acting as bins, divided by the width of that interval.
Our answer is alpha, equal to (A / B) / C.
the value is 9.31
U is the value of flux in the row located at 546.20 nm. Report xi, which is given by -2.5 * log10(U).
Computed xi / -0.45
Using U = 1.516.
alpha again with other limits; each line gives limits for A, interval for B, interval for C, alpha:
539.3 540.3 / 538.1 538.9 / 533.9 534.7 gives 9.34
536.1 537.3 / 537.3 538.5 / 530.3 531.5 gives 8.56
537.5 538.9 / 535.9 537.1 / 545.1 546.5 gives 8.92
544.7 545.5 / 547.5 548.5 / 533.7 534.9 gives 8.89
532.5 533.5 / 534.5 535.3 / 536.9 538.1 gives 9.82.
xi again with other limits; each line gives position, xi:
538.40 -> -0.56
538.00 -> -0.40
